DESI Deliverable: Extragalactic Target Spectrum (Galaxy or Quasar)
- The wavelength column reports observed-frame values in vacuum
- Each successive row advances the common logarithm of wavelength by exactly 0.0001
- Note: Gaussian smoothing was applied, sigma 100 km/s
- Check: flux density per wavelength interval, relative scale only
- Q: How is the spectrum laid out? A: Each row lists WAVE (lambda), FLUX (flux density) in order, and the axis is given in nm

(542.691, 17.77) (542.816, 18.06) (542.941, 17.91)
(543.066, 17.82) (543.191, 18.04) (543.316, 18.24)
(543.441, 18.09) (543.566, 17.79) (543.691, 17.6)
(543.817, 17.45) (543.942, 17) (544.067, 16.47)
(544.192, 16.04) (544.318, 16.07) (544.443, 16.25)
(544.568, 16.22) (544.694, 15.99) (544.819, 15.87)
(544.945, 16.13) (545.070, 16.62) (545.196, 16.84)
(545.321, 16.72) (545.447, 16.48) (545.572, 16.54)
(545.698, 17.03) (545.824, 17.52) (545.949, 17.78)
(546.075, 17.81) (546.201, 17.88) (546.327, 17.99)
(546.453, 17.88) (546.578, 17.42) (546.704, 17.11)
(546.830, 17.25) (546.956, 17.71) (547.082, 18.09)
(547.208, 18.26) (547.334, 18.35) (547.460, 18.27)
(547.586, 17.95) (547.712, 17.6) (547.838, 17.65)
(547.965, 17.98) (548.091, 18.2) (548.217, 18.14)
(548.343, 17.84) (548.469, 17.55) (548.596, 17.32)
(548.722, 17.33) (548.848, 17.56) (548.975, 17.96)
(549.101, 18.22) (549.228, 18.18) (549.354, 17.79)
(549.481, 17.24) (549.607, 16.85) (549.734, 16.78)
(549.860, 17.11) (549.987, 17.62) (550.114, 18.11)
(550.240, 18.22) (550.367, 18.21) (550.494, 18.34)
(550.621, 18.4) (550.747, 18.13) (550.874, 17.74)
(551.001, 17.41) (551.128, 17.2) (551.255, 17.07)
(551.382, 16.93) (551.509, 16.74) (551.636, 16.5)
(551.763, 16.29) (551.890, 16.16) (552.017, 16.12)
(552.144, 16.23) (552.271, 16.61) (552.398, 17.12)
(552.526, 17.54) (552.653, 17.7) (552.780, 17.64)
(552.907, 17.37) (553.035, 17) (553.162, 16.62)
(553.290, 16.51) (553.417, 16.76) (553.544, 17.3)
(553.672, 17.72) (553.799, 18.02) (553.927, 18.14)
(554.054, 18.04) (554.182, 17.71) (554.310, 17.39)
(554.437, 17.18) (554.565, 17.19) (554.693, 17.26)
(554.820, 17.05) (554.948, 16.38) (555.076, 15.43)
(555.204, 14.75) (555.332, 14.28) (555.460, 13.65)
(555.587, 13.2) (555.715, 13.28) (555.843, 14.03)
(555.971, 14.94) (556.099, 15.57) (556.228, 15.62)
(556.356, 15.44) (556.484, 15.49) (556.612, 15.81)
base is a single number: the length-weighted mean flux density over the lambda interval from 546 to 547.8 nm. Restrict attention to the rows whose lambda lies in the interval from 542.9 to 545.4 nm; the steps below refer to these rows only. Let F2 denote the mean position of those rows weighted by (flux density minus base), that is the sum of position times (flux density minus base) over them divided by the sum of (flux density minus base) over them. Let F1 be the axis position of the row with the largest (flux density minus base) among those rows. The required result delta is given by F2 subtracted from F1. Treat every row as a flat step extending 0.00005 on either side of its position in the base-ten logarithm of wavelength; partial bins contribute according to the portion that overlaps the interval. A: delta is -1.35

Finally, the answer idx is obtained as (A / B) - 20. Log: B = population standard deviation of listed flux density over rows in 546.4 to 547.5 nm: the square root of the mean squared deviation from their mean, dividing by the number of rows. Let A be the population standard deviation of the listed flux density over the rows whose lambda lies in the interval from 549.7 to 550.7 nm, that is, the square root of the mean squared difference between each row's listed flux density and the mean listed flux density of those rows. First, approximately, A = 0.6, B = 0.44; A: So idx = -18.7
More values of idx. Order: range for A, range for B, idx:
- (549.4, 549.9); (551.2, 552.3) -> -19.4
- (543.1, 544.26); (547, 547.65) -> -15.0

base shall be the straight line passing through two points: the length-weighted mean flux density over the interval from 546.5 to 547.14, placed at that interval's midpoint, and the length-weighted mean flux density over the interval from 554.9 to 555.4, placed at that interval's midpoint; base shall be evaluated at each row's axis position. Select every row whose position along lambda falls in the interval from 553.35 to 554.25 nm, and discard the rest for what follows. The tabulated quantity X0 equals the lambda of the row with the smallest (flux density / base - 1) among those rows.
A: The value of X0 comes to 553.417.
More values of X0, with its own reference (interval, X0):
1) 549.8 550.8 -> 549.860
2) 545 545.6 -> 545.447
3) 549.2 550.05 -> 549.734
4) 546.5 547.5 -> 546.704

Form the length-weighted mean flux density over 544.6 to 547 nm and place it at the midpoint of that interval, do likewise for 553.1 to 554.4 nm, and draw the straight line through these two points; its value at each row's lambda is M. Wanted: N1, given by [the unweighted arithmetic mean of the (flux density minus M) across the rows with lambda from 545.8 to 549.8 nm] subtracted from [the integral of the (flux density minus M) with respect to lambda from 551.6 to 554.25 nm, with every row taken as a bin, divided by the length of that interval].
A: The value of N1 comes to -0.9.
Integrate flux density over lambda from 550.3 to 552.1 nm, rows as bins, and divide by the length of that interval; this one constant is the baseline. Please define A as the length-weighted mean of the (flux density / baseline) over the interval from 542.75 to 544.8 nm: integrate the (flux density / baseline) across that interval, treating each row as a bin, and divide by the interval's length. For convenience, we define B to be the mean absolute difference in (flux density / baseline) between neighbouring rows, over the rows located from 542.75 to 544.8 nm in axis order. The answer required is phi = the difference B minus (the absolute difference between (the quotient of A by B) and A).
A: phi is -76.3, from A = 1.00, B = 0.0129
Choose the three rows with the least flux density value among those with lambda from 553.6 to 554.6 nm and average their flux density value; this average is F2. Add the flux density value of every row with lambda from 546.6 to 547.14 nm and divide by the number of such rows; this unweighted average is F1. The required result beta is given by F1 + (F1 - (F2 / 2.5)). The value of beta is 28.2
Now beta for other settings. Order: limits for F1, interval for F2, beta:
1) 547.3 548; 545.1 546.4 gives 29.3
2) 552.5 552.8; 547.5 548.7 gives 28.3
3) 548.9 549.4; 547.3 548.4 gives 29.0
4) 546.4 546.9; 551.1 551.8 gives 28.2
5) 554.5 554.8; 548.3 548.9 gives 27.5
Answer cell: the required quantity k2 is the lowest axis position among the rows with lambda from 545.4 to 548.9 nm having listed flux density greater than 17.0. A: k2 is 545.698 nm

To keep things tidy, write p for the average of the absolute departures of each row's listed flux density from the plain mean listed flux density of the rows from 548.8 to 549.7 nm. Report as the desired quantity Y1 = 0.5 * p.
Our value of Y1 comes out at 0.20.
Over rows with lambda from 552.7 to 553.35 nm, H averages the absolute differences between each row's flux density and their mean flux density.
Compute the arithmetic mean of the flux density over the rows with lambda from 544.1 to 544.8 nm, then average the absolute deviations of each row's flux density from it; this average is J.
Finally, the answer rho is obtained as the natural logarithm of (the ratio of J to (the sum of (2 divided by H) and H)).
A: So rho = -4.1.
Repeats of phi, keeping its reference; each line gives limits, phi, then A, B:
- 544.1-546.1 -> -75.6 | 0.96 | 0.0126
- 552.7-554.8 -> -67.5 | 1.01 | 0.0147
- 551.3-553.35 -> -69.5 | 0.98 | 0.0139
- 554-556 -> -34.1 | 0.91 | 0.0261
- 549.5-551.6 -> -77.0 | 1.02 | 0.0130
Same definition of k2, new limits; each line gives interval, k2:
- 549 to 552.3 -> 549.101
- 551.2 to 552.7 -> 551.255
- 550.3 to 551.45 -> 550.367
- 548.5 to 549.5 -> 548.596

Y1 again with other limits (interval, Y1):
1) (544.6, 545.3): 0.18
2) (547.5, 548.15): 0.10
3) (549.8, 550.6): 0.19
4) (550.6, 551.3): 0.22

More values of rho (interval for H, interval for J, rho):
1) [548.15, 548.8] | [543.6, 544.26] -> -2.6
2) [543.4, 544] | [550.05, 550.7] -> -4.4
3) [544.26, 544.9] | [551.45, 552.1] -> -4.4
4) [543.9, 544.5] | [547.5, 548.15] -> -3.6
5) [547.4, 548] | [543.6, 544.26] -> -2.9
